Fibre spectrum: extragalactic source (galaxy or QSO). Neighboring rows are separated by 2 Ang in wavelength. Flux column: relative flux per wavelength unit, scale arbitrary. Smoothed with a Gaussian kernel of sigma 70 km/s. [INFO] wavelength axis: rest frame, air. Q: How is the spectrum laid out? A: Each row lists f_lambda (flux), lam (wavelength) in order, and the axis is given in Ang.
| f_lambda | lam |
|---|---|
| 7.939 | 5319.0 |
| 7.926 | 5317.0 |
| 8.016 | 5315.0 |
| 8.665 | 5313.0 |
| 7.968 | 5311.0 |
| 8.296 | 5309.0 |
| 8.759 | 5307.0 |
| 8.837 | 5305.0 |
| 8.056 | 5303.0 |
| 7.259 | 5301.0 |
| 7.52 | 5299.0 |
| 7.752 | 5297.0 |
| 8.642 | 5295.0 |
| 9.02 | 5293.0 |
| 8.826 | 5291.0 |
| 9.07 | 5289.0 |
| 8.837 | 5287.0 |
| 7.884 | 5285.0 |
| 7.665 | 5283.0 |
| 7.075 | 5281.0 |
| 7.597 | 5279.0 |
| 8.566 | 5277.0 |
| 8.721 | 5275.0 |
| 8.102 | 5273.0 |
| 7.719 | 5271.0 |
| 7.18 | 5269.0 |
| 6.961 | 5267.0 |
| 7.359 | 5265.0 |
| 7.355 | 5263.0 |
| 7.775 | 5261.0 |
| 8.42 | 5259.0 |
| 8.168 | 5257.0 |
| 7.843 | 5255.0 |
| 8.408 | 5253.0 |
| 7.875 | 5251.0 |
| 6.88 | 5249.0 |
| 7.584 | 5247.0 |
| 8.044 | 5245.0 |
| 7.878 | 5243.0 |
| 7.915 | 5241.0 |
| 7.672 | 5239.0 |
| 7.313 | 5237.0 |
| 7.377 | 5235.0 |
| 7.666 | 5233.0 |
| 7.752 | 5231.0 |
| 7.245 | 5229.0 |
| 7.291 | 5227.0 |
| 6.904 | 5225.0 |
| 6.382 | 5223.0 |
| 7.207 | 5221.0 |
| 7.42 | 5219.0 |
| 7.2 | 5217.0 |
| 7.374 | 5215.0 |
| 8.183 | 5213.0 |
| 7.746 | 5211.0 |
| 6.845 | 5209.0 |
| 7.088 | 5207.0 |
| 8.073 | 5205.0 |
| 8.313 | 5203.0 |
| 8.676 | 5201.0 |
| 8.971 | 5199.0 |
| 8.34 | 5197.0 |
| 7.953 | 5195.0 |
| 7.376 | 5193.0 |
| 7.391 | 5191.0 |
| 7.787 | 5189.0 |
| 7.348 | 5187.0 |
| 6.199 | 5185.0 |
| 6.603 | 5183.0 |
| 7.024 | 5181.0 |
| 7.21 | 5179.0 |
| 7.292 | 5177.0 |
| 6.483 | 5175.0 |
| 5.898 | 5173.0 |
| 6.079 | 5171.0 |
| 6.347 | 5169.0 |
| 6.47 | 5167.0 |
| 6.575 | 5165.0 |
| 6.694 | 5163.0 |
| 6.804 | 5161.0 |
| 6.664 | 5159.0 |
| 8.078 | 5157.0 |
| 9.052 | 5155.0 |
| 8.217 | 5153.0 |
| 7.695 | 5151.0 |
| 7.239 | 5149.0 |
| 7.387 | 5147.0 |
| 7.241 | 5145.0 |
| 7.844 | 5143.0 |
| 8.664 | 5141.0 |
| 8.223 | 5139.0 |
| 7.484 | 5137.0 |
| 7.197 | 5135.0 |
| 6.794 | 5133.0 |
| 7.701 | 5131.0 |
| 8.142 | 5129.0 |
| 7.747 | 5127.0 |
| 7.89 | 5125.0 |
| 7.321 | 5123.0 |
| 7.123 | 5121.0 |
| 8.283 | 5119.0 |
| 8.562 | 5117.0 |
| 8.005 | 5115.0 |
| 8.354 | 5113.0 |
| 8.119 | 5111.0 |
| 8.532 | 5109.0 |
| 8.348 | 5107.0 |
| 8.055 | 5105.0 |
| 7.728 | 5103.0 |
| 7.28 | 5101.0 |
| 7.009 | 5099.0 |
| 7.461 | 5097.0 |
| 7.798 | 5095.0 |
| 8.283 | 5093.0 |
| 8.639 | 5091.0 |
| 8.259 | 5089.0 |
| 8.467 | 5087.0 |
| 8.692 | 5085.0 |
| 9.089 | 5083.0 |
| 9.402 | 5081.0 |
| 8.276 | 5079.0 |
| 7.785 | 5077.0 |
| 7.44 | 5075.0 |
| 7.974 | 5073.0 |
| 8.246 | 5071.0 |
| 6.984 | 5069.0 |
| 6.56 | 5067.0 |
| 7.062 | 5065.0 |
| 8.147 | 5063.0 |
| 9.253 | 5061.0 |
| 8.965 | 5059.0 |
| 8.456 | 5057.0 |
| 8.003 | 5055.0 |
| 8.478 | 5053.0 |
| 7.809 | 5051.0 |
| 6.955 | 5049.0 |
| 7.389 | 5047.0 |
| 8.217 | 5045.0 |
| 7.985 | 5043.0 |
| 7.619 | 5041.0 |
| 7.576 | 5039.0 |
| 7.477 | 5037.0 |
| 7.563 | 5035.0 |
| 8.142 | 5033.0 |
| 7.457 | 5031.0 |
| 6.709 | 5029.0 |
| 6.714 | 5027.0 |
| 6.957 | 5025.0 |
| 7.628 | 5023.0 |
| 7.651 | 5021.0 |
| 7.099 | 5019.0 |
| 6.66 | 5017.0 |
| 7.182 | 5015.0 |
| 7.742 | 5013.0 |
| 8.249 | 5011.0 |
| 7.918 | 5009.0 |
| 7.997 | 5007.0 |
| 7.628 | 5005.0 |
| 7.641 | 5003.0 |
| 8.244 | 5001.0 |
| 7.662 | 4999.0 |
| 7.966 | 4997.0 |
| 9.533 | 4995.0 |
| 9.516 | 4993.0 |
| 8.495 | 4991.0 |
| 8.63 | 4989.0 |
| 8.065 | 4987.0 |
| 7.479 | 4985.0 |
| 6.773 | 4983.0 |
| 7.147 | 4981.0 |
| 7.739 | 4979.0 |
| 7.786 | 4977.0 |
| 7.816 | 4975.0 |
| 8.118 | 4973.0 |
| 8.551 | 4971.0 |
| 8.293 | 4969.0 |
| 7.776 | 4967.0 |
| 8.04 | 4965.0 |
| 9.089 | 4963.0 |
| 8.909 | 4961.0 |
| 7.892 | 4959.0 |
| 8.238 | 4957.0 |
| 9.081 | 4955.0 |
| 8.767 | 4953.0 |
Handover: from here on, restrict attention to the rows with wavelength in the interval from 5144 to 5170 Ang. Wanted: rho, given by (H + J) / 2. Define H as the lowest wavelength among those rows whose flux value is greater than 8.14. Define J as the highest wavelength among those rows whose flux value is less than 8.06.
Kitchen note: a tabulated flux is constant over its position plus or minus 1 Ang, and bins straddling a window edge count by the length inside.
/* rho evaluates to 5161 Ang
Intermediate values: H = 5153.0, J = 5169.0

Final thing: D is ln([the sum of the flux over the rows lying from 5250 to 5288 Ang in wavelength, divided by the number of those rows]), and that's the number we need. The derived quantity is 2.06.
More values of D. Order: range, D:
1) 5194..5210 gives 2.08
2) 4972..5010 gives 2.08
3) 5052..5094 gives 2.11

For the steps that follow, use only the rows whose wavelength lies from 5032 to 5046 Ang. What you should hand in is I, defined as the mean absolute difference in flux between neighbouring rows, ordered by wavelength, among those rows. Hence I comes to 0.23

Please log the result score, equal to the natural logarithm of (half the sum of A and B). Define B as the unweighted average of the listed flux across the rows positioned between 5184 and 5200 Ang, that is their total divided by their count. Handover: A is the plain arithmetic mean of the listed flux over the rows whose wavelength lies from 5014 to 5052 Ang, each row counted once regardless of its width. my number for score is 2.02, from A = 7.4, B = 7.67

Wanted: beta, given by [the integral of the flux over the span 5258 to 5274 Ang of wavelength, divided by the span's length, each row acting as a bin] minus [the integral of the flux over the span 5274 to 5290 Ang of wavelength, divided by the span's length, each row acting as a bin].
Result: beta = -0.57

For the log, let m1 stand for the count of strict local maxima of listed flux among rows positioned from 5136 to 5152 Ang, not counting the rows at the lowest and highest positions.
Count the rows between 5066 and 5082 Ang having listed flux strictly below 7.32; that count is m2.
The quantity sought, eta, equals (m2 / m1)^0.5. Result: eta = 1.00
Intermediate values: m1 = 2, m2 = 2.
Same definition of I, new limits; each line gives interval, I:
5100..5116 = 0.32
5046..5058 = 0.58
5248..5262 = 0.55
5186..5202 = 0.39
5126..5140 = 0.53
